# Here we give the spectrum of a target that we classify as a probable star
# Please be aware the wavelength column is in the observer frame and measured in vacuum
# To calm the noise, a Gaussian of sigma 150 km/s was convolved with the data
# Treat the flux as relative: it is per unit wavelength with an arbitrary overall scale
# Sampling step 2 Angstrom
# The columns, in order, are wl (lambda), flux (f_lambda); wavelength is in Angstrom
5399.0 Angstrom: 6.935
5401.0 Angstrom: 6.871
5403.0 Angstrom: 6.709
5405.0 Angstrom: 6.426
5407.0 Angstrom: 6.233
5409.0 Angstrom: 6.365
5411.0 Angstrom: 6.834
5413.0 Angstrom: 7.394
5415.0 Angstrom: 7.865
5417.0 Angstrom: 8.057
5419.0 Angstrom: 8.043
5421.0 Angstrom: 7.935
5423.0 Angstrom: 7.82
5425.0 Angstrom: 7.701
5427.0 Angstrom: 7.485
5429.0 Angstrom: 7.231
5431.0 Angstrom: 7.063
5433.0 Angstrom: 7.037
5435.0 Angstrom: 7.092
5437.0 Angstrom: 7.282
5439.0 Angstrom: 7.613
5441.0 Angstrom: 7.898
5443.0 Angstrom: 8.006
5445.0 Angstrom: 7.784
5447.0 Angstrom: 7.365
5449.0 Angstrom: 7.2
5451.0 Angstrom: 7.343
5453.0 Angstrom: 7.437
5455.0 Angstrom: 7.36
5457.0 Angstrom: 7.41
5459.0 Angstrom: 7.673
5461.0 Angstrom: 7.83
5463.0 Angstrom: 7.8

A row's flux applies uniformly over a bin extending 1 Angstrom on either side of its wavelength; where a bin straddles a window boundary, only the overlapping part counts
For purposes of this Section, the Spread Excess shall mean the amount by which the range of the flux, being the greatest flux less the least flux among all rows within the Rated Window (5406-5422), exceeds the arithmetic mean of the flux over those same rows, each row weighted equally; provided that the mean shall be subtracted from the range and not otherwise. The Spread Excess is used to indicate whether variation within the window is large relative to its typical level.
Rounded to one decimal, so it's -5.5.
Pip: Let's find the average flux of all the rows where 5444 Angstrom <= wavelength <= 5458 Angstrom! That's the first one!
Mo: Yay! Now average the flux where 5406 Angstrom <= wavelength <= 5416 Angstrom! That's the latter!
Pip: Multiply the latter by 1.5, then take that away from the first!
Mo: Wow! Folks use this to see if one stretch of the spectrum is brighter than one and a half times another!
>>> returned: -3.0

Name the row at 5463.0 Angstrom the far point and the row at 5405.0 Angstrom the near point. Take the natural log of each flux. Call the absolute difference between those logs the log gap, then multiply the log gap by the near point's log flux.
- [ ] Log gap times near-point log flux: 0.36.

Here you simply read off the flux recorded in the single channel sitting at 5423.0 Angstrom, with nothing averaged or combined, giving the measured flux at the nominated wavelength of 7.82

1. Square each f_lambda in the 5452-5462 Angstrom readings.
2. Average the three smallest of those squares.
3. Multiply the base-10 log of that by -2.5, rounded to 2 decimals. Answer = -4.35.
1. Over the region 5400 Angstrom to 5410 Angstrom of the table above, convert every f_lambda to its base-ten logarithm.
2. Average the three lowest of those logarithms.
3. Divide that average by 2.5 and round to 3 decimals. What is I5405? 0.321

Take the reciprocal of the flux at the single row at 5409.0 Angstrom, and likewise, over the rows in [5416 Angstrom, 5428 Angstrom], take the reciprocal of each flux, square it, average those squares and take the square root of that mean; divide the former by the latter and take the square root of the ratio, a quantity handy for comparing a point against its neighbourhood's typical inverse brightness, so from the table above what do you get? 1.11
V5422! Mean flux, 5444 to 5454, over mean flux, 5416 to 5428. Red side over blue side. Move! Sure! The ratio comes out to 0.95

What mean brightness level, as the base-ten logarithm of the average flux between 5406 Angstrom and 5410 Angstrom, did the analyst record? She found 0.80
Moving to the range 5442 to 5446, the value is 0.90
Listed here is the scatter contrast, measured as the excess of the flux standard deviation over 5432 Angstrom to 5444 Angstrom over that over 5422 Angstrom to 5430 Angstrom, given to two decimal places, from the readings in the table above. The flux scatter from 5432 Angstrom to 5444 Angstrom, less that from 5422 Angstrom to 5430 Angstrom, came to 0.15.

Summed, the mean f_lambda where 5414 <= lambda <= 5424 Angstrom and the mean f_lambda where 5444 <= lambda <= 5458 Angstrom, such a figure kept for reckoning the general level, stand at 15.4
